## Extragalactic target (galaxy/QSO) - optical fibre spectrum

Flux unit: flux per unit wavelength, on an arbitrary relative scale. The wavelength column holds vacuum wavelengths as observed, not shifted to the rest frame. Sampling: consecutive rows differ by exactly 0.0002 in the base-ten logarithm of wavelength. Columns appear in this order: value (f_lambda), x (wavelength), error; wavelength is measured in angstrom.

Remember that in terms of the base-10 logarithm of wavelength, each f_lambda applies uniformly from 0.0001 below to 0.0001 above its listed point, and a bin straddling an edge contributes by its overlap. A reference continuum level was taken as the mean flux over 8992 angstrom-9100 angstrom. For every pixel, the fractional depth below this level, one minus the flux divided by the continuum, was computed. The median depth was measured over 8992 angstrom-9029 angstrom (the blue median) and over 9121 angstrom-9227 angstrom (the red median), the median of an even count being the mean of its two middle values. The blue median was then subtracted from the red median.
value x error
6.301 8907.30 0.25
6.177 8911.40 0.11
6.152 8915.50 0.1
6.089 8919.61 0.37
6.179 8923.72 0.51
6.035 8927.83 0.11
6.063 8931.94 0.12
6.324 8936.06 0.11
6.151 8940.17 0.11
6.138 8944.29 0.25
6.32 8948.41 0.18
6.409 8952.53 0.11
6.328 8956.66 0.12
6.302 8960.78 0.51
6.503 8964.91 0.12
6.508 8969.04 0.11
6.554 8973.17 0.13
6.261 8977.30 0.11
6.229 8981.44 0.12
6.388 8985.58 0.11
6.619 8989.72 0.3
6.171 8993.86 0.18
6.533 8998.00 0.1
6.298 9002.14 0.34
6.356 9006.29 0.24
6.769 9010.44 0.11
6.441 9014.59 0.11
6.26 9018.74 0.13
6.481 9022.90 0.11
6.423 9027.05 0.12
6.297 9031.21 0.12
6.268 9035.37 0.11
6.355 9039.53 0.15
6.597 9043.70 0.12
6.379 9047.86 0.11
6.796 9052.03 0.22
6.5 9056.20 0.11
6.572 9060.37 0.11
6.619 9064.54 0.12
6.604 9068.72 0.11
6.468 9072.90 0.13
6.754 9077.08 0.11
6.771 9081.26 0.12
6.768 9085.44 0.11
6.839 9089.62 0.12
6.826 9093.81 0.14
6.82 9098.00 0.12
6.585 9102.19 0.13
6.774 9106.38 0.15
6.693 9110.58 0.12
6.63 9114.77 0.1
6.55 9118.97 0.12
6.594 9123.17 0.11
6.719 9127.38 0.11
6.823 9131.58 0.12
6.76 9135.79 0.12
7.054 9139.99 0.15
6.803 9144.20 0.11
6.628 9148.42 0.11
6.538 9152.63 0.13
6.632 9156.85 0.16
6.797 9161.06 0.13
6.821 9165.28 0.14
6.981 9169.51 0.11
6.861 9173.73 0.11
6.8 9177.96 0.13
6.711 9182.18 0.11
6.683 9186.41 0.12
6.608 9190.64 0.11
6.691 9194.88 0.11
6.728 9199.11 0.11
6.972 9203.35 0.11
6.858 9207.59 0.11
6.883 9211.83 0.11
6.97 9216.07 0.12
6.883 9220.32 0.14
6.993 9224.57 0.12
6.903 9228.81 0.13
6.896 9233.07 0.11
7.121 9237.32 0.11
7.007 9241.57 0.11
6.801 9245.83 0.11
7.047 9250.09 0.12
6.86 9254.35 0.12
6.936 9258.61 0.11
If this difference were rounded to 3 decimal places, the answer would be -0.058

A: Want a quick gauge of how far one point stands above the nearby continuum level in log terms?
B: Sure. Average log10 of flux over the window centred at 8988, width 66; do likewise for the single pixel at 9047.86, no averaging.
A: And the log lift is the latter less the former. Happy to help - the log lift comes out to 0.00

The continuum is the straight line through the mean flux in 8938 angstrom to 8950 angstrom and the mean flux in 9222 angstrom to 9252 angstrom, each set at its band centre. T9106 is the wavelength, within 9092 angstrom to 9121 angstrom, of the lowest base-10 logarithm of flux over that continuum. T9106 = 9118.97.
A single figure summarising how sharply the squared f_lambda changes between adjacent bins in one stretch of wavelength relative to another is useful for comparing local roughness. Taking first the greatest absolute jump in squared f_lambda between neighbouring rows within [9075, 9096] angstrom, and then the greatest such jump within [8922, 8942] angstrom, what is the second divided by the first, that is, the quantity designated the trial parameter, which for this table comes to 3.3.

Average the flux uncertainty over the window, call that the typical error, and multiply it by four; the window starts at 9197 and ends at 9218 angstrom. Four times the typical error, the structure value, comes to 0.45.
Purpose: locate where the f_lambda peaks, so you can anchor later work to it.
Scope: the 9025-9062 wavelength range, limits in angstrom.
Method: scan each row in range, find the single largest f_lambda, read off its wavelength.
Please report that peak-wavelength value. 9052.03 angstrom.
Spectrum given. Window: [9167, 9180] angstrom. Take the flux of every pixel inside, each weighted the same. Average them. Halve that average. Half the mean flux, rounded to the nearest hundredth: 3.44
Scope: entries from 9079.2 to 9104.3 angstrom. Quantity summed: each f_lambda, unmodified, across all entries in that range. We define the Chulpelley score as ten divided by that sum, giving 0.246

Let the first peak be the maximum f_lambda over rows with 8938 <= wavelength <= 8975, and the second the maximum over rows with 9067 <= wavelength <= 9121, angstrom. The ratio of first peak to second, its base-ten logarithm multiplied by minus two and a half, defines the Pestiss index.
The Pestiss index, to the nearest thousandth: 0.046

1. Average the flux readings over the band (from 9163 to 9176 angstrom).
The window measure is 6.9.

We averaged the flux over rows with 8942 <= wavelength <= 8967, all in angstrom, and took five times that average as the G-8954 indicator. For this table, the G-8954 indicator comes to 31.7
